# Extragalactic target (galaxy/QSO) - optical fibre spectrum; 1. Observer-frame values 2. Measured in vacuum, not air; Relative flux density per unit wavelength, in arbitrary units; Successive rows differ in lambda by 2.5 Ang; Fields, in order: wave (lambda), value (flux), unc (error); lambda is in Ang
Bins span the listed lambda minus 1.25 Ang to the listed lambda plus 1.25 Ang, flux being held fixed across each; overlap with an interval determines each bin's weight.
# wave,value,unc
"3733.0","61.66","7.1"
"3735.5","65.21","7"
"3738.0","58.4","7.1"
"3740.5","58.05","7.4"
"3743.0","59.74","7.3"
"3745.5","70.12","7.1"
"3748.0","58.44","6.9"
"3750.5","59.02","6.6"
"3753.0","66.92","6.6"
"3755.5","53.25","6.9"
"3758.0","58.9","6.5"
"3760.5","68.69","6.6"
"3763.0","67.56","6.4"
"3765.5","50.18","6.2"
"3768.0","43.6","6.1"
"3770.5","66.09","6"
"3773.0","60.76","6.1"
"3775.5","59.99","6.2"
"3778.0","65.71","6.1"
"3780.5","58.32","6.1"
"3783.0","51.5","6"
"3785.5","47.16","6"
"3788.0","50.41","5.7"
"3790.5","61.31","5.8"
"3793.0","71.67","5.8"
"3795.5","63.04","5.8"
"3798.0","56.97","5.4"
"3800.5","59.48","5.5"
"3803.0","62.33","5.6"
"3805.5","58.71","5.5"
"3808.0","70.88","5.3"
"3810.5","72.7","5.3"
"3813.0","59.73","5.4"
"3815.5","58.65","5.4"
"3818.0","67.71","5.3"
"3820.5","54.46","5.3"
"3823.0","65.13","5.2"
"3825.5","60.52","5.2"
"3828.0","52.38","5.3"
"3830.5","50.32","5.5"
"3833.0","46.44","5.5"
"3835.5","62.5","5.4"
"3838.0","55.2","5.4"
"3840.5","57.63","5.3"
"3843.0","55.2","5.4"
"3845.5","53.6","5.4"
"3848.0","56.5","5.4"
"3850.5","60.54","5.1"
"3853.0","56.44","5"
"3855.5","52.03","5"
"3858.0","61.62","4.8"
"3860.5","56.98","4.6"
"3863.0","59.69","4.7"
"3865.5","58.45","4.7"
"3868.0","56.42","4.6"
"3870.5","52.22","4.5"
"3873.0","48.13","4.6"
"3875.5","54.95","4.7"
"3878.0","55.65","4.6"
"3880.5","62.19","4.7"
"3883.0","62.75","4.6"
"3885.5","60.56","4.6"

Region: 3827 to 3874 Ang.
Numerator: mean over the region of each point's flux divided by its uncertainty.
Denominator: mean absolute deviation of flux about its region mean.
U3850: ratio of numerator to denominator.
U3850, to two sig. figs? 3.2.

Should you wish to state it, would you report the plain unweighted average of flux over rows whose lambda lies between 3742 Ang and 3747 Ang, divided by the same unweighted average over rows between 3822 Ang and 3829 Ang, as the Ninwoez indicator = 1.09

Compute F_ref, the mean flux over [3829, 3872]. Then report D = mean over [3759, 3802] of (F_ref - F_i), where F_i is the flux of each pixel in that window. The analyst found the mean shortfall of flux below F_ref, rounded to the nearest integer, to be -3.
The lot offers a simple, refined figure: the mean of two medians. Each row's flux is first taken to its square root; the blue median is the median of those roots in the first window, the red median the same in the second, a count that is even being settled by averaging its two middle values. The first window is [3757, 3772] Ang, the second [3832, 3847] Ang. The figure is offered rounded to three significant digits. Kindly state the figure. 7.67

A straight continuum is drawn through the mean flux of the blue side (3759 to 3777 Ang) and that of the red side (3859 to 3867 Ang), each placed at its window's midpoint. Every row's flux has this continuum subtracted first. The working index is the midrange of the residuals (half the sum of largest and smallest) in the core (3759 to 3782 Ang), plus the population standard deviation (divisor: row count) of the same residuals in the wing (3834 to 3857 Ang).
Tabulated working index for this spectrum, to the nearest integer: 0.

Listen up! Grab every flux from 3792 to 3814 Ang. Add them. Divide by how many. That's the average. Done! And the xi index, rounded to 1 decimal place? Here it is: 63.9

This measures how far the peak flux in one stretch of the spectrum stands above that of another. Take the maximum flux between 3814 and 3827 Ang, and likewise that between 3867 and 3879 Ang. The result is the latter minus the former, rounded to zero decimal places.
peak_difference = -11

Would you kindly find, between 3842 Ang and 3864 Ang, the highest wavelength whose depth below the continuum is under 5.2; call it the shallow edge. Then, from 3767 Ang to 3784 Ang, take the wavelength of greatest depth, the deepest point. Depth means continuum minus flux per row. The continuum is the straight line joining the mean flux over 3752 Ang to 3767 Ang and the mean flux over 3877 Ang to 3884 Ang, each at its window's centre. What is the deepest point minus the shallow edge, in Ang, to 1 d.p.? -95.0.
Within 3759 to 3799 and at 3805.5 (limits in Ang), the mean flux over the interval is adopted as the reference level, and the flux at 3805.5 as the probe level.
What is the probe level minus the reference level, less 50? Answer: -50.2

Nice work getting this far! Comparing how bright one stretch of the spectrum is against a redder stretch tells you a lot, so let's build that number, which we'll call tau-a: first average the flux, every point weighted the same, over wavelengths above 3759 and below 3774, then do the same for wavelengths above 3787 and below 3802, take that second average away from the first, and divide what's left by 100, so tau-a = -0.01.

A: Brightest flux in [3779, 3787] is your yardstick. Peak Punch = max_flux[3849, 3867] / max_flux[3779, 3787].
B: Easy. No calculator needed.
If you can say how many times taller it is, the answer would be 1.06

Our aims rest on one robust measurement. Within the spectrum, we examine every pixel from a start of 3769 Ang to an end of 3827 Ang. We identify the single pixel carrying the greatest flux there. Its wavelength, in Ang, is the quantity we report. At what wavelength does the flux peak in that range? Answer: 3810.5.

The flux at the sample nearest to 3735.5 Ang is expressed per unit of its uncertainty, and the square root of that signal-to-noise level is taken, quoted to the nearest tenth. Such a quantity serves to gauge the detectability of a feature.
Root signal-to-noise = 3.1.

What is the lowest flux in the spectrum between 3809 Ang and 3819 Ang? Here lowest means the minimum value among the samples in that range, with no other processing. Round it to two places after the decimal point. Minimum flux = 58.65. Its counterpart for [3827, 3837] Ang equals 46.44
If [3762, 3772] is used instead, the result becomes 43.60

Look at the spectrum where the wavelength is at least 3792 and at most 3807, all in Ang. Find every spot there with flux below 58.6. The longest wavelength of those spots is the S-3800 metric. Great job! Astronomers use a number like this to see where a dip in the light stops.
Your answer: 3798.0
